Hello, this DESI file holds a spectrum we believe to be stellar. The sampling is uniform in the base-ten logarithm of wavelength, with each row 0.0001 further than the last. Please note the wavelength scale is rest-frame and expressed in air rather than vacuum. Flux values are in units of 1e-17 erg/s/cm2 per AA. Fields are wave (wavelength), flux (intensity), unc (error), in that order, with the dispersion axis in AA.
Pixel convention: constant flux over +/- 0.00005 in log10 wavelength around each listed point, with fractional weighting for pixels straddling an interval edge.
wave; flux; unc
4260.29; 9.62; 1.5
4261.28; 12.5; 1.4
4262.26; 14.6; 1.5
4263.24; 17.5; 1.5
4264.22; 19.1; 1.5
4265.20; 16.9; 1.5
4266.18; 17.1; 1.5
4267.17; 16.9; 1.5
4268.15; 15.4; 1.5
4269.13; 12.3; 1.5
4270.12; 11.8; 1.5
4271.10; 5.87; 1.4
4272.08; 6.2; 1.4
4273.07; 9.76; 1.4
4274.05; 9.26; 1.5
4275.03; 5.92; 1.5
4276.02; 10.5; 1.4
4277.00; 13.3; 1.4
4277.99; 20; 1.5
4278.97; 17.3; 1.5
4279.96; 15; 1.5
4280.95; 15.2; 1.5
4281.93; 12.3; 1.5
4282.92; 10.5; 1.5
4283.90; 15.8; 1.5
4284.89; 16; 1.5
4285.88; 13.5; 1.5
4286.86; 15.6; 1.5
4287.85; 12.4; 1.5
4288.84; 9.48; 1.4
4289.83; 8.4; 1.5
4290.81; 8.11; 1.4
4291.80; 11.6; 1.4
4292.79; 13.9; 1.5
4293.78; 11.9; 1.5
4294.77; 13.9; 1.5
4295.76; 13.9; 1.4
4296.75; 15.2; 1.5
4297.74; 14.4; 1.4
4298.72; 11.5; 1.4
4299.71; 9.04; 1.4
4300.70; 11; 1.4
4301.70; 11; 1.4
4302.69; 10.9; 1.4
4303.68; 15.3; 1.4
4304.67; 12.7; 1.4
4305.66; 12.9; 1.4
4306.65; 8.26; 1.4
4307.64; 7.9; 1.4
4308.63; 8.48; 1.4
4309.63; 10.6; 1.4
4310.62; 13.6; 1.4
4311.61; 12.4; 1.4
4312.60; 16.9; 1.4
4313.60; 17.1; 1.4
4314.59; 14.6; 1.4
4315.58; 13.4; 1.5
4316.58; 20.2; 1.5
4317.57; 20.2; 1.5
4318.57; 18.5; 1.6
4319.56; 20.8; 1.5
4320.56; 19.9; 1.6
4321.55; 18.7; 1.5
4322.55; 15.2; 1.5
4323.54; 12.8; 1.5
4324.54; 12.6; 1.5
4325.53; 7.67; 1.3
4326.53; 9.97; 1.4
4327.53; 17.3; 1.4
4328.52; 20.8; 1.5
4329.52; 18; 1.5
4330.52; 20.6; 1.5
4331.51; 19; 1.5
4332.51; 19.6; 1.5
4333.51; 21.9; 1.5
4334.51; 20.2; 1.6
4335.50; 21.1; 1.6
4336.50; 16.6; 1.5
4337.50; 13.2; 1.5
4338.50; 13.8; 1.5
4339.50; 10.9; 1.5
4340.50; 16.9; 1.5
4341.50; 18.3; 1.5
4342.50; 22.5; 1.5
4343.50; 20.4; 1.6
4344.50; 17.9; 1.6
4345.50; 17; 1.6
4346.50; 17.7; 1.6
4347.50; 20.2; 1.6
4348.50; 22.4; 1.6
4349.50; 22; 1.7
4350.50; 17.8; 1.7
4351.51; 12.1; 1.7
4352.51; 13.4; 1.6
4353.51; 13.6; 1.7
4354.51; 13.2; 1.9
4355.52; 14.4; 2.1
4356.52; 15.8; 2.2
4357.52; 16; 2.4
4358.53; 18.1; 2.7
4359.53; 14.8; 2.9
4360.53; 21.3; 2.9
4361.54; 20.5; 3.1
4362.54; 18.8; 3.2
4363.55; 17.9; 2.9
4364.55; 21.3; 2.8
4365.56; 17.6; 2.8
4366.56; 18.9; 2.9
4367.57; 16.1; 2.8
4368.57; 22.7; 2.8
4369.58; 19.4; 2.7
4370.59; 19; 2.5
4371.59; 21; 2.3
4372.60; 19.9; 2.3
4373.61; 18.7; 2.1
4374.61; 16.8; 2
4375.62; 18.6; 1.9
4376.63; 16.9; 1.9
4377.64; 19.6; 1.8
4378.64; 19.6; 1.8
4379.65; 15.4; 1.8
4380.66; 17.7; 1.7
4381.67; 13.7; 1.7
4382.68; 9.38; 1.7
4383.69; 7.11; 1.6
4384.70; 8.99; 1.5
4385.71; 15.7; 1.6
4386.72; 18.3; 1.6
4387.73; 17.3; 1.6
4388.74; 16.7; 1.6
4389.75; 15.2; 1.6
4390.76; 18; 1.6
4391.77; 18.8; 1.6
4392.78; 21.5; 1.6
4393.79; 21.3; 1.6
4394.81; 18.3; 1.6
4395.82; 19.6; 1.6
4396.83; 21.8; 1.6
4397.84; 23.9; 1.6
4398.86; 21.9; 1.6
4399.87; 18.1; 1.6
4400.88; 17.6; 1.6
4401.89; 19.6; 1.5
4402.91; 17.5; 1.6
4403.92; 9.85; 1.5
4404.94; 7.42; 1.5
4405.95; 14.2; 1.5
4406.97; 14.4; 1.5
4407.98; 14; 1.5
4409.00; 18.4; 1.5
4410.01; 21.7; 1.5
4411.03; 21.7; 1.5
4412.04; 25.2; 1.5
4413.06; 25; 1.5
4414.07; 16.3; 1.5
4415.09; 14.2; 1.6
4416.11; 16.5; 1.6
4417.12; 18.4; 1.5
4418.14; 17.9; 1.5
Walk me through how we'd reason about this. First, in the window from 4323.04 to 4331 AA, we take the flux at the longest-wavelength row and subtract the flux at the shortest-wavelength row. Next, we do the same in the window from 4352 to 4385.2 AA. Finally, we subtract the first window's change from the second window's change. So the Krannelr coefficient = -12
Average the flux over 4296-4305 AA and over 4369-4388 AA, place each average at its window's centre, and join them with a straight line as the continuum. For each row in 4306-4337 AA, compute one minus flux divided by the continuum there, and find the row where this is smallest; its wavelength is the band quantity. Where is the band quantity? 4319.56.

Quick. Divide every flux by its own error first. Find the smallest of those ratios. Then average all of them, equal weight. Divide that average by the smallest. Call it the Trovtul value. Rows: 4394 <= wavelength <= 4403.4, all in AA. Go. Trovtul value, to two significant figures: 1.1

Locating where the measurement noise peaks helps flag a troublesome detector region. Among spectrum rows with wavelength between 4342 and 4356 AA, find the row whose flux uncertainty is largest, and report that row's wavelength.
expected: 4355.52 AA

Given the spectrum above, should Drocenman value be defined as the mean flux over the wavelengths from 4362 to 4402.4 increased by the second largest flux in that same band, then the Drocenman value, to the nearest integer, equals 41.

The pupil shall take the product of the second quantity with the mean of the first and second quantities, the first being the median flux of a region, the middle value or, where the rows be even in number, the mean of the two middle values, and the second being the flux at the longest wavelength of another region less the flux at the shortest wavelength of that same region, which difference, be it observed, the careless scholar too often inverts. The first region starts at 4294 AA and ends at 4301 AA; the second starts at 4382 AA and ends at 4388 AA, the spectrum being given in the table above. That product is 86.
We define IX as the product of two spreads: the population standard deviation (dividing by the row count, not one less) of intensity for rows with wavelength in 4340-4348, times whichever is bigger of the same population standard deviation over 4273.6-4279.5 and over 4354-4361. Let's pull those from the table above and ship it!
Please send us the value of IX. 8.8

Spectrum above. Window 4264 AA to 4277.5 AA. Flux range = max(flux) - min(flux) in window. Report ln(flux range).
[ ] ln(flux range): 2.58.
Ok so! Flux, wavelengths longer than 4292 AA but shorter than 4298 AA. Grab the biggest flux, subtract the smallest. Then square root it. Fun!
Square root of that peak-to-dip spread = 1.8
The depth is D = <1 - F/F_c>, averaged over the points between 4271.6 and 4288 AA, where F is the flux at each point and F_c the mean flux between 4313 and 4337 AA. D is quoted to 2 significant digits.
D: 0.26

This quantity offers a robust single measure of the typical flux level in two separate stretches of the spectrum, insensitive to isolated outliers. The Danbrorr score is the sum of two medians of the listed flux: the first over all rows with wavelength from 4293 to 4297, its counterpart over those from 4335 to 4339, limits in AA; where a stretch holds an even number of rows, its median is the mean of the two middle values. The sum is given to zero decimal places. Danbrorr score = 29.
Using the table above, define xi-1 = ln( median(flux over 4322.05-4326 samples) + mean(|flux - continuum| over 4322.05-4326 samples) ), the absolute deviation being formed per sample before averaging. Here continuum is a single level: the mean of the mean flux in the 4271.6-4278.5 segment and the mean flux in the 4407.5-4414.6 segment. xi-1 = 2.78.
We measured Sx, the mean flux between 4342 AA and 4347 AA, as 19.1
